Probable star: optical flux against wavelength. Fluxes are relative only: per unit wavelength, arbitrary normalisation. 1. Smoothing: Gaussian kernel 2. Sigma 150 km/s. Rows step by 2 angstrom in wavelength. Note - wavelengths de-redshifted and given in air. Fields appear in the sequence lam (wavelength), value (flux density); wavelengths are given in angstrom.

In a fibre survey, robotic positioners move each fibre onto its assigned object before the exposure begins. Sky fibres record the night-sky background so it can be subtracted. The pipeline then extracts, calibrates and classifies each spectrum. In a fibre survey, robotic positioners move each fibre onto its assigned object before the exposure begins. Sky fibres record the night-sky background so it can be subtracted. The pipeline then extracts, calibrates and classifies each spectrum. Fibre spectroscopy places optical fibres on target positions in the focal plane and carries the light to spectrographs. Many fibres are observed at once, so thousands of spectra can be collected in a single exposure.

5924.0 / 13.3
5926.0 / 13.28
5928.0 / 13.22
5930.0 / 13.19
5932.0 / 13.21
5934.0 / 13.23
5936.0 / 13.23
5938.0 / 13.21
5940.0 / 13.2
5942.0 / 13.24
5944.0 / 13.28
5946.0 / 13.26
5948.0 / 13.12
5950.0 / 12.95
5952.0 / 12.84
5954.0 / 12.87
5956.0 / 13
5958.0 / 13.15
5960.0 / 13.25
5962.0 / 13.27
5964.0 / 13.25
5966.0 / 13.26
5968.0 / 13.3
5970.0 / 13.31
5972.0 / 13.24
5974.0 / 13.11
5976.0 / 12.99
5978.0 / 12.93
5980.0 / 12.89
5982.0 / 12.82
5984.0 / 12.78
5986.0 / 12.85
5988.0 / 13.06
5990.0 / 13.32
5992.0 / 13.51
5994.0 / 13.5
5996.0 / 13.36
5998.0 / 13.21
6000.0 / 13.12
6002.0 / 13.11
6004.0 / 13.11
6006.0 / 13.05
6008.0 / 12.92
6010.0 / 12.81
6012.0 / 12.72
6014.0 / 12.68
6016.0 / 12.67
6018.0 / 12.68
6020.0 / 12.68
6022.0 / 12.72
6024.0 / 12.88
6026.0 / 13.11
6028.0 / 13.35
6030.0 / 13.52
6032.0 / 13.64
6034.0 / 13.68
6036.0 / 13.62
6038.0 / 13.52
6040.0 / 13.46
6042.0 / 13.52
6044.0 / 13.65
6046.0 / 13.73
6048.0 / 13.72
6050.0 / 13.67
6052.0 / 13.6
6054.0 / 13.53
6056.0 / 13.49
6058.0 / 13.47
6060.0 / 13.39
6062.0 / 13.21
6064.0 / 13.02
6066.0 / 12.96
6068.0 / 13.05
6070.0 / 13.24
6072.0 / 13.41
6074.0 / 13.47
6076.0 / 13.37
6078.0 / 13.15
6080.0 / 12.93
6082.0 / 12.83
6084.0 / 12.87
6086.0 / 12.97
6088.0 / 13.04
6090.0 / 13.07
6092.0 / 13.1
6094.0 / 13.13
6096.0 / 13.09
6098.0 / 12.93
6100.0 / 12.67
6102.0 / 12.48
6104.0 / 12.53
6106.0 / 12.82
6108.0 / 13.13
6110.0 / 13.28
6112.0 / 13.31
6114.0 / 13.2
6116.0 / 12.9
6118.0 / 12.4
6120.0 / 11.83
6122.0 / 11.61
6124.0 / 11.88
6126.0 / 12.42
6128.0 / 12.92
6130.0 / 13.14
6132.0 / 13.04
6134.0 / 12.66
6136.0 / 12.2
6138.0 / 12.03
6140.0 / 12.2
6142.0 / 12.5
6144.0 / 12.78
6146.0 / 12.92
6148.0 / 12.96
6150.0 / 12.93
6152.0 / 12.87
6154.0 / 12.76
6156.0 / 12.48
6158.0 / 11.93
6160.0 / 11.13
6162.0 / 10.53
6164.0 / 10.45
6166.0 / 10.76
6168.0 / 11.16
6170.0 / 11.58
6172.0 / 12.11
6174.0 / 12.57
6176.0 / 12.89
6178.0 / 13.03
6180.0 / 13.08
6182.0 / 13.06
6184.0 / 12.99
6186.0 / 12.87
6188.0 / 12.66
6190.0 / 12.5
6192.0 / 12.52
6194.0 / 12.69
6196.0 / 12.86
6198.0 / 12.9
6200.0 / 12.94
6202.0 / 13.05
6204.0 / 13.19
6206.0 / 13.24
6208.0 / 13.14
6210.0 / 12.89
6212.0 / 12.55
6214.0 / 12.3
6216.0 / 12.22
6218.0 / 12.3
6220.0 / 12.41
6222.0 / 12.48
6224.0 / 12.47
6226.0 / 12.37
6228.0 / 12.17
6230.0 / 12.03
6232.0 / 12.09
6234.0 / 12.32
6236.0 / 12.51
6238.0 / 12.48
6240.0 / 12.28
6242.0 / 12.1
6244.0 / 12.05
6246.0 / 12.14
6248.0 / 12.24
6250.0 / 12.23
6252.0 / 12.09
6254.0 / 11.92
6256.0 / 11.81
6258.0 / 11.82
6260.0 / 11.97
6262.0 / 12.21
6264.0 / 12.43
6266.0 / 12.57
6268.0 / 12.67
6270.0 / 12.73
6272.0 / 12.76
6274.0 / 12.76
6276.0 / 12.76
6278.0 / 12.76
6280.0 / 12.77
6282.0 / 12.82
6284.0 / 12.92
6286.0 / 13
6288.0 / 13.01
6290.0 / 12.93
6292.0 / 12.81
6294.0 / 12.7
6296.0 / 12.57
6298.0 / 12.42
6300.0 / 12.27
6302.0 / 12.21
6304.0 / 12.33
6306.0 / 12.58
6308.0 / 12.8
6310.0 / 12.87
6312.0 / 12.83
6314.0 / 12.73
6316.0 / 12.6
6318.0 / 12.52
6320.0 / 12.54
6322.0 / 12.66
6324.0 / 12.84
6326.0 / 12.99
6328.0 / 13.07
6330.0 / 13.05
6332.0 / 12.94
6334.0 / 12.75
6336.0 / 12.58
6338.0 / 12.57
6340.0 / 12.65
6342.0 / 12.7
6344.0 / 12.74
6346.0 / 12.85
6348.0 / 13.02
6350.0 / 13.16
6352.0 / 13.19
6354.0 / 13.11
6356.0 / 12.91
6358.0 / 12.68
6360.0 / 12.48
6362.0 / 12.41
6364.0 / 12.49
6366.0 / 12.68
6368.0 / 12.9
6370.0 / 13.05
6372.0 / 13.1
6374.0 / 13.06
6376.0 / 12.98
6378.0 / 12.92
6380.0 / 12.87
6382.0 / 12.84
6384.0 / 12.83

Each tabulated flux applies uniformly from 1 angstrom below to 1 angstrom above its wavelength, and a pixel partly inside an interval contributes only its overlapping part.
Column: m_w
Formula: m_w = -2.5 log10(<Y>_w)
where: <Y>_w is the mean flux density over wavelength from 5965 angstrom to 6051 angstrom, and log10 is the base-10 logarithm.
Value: -2.80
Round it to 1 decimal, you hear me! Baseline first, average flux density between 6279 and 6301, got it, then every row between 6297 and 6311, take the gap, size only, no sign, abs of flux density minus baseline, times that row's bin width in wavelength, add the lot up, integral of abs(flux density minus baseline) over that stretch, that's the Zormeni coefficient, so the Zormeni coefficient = 4.2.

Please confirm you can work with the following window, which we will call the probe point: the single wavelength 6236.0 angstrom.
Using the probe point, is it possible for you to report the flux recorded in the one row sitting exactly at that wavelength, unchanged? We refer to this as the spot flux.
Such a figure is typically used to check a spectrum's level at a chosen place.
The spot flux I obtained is 12.51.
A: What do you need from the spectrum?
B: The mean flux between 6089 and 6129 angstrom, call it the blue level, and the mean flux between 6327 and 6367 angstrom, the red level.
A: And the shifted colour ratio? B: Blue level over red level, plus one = 1.99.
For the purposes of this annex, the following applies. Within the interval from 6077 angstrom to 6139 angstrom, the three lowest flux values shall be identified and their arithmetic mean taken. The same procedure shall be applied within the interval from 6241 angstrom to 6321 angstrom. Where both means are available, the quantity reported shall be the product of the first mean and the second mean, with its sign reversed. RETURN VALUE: -140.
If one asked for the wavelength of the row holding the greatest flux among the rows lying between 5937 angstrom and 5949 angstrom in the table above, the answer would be 5944.0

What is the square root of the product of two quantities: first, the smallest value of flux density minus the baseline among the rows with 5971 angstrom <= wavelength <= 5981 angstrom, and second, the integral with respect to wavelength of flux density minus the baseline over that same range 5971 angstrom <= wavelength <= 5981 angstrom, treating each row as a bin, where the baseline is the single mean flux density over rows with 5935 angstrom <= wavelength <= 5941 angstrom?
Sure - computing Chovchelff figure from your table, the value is 0.77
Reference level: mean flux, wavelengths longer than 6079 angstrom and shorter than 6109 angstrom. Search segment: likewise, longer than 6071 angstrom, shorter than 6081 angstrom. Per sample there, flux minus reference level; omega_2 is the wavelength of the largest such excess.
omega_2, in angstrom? 6074.0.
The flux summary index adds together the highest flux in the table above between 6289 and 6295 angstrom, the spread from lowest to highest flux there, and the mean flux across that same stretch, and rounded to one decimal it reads 26.0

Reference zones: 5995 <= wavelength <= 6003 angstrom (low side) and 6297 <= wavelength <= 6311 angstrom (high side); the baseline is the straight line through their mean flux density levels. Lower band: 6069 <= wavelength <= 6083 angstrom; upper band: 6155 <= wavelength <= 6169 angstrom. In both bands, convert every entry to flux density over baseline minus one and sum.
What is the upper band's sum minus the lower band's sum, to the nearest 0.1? -1.0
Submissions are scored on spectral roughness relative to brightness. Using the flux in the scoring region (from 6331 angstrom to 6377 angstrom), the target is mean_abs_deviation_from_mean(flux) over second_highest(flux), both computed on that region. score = 0.016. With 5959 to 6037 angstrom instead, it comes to 0.018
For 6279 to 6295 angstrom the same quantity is 0.007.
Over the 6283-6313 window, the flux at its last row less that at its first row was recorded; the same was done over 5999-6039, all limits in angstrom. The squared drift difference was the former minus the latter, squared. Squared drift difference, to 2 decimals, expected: 0.24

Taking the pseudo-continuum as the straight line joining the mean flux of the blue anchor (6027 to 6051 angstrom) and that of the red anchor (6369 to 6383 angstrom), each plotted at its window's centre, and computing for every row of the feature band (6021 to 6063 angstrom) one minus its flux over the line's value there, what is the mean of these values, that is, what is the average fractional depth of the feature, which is 0.01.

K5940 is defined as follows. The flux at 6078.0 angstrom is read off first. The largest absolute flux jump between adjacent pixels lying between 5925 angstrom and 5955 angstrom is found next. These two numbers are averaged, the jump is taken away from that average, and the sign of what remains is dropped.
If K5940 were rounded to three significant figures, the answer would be 6.49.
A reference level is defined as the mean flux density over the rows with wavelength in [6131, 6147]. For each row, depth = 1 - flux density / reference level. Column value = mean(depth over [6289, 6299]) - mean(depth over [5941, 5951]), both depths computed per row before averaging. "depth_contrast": 0.04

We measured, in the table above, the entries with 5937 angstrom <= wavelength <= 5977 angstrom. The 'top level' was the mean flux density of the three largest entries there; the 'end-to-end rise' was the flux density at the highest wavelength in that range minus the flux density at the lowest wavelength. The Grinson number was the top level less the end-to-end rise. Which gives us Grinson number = 13.5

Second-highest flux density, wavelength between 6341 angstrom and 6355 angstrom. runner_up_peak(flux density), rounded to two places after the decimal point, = 13.16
